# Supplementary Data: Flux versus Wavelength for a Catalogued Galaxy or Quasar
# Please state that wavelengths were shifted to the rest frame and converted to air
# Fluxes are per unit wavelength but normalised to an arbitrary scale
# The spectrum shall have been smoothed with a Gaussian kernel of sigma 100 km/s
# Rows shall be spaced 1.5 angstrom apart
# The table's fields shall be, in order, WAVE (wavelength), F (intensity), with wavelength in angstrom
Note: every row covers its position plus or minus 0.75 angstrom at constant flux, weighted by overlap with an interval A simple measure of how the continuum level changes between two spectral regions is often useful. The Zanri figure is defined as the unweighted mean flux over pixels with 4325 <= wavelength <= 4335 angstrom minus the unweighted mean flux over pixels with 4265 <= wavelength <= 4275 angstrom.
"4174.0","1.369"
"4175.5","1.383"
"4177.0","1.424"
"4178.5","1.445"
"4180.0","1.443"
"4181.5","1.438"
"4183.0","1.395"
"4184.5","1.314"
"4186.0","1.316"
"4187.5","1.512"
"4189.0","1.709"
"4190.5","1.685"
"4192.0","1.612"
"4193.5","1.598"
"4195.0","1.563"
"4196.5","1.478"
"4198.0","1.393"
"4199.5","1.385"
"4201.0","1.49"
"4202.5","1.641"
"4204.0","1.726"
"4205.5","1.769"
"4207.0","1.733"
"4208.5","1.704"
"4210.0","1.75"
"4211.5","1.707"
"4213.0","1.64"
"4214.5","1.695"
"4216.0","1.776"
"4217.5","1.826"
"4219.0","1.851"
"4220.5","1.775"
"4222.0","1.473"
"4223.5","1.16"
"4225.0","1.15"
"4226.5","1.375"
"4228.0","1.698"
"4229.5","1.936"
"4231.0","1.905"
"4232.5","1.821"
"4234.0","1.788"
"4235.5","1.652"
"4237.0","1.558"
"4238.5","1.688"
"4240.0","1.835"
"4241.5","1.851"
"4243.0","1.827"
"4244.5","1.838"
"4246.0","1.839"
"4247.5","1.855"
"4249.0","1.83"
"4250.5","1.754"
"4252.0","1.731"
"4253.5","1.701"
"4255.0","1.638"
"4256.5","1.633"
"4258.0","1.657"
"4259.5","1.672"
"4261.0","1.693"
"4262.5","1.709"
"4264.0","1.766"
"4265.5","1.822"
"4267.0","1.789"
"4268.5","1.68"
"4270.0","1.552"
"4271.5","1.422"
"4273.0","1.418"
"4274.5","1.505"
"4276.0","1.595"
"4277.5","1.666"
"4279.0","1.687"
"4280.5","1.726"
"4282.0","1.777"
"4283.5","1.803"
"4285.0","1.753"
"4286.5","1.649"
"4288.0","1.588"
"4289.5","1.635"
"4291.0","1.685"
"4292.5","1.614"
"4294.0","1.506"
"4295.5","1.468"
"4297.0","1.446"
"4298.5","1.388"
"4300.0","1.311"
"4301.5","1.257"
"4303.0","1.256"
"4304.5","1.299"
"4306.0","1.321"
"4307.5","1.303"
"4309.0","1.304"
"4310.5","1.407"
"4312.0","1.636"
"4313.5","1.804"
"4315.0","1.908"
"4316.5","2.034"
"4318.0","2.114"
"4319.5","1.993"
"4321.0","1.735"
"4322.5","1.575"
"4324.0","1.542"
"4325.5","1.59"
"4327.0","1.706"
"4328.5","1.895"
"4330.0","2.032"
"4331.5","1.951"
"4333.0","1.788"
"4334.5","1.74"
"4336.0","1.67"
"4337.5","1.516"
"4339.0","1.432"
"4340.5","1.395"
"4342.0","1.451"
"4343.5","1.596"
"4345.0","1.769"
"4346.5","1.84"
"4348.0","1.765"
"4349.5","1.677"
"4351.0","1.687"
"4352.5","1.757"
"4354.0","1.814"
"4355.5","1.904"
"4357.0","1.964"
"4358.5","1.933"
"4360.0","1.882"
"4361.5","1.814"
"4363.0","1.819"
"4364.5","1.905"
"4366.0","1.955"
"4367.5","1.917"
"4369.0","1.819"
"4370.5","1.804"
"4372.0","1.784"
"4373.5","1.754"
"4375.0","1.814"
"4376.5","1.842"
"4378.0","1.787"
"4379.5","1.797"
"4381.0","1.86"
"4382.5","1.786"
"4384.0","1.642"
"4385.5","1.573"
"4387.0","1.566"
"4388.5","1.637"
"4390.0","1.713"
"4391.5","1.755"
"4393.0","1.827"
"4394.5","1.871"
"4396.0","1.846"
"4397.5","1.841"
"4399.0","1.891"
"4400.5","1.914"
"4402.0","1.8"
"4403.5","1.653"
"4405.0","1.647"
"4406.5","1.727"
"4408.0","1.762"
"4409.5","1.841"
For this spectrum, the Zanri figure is 0.2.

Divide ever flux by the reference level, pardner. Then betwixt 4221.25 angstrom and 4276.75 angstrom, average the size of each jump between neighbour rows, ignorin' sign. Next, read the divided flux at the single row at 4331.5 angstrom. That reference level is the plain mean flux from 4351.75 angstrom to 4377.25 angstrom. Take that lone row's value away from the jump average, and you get -1.01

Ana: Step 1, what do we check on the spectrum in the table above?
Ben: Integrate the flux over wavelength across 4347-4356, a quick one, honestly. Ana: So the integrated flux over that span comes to 15.9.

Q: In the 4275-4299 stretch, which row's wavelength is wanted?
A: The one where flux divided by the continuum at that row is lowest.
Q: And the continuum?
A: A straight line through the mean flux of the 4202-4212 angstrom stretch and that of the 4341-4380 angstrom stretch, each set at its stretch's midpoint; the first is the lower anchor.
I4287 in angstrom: 4298.5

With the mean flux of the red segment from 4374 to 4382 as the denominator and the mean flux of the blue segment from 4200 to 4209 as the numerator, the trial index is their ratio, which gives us 0.92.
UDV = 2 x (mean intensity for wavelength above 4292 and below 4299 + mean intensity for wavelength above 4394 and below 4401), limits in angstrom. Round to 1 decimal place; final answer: 6.7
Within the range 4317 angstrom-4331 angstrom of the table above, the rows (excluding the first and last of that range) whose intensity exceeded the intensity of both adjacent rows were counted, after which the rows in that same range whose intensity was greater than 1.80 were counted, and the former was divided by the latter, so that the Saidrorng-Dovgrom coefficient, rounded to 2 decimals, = 0.00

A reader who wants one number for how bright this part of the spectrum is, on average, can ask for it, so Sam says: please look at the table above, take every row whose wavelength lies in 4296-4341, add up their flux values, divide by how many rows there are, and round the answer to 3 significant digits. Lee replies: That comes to 1.61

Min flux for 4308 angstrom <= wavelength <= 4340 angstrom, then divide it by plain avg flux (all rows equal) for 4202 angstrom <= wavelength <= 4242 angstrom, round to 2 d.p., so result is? 0.77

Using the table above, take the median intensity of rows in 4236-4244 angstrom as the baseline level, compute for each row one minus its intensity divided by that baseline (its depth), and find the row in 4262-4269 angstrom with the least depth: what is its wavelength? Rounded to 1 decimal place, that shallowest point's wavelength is 4265.5 angstrom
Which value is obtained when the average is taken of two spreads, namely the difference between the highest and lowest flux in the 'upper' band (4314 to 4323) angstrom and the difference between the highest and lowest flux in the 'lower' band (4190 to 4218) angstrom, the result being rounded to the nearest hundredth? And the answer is 0.49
